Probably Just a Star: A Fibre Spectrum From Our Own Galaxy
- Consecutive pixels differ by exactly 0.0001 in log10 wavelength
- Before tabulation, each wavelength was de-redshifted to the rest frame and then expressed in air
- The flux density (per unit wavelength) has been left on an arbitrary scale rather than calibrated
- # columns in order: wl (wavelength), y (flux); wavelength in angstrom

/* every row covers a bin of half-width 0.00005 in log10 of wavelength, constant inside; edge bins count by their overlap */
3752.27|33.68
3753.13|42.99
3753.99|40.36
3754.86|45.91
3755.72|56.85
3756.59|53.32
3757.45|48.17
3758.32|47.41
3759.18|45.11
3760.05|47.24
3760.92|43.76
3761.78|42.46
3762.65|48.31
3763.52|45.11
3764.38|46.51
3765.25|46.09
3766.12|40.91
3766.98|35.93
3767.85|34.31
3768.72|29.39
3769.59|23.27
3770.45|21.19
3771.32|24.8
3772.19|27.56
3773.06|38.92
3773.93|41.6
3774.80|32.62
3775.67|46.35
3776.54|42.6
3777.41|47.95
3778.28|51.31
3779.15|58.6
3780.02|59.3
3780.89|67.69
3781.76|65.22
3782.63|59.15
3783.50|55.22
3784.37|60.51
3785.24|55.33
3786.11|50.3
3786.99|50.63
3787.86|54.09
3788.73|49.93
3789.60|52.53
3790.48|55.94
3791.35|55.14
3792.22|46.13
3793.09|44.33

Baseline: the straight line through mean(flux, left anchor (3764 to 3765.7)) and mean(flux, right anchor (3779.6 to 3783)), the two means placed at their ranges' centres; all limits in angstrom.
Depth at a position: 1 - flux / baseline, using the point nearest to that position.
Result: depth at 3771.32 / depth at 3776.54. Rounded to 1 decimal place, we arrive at 2.0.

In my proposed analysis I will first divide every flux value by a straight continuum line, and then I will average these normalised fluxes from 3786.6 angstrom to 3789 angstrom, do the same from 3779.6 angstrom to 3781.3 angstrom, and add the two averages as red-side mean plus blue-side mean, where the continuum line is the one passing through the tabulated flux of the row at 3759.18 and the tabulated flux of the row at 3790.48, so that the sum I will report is 2.15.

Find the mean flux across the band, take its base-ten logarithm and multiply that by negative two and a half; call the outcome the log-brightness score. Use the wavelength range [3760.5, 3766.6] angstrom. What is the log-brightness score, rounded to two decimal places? -4.13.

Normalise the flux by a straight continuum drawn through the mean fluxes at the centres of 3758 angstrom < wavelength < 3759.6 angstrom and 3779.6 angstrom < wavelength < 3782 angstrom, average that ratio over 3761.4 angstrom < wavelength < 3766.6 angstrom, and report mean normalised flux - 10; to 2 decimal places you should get -9.11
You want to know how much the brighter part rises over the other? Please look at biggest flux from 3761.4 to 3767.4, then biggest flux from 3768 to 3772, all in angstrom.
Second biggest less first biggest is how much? -19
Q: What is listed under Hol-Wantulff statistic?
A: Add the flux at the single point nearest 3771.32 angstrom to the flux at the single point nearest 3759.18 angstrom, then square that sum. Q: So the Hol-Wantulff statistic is 4887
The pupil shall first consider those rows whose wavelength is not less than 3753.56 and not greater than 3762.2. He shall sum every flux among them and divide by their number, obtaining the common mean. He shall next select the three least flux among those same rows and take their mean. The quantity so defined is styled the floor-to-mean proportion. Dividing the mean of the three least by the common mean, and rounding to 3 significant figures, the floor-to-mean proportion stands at 0.897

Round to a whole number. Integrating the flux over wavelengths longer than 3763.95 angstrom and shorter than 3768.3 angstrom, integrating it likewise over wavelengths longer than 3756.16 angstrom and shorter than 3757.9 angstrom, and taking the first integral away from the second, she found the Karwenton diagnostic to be -89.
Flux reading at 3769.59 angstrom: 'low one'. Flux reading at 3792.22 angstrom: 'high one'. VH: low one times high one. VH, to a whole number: 1073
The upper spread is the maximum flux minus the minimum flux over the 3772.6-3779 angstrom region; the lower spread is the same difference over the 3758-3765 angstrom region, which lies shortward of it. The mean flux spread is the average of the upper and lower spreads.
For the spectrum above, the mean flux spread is 12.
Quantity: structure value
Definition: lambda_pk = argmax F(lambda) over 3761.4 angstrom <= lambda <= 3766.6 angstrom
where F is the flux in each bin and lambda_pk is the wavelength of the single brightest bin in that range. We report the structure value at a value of 3762.65 angstrom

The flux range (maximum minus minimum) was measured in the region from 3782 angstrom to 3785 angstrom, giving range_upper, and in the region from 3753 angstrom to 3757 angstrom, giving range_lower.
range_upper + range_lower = 22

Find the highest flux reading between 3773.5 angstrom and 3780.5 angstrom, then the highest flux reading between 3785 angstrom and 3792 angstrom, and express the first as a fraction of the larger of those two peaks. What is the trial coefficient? 1.0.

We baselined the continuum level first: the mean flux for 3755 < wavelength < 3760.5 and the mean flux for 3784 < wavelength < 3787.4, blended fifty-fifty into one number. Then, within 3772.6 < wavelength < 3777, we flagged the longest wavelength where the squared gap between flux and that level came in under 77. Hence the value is 3775.67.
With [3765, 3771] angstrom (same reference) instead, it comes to 3765.25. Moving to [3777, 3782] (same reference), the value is 3780.02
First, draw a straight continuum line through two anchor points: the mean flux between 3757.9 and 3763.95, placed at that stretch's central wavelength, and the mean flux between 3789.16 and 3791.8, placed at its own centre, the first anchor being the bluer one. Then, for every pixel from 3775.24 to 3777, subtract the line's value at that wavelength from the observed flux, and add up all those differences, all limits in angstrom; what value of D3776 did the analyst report -11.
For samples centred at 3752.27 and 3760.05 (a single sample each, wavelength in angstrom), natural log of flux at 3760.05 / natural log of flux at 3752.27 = 1.10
